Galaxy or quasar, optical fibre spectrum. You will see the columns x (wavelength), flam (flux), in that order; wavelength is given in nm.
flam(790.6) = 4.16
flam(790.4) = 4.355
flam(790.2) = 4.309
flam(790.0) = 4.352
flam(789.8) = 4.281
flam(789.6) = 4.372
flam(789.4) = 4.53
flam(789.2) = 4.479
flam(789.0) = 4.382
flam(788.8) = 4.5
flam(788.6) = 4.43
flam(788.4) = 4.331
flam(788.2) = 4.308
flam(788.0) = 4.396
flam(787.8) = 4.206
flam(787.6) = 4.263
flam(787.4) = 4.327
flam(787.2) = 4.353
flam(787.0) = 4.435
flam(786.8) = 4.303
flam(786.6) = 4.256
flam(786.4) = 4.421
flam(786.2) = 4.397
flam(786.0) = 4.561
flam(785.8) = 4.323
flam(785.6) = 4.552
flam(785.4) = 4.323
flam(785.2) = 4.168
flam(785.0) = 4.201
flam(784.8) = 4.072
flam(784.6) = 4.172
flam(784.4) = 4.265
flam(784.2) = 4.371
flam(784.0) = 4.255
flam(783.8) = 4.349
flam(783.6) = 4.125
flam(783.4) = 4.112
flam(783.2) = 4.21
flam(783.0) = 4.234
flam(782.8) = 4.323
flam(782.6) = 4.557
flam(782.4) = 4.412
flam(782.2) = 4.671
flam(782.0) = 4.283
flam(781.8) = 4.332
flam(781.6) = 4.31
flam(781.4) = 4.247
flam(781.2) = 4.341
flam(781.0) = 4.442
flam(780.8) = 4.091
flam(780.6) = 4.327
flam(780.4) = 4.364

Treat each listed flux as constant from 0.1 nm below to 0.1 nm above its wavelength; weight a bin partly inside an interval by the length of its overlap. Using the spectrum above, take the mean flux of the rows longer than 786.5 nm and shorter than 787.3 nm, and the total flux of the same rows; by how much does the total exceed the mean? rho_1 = 13.0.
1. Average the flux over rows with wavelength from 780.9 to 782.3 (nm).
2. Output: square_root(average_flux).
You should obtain 2.09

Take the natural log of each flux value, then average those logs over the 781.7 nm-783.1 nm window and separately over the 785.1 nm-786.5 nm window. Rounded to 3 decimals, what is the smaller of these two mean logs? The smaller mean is 1.479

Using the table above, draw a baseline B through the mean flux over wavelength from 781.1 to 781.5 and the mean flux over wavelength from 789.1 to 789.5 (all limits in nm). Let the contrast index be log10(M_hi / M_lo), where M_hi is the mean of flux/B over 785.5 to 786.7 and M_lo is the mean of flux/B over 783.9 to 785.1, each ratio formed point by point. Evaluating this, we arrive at 0.016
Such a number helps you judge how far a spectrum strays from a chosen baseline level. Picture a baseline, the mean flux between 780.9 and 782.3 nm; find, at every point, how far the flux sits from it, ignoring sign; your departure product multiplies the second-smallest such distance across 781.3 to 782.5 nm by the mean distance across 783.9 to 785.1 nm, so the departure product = 0.0066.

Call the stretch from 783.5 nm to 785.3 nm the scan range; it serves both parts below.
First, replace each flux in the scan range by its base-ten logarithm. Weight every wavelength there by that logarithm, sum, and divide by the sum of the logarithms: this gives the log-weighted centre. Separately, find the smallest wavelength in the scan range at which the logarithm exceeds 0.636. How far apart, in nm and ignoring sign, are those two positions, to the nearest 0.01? 0.60 nm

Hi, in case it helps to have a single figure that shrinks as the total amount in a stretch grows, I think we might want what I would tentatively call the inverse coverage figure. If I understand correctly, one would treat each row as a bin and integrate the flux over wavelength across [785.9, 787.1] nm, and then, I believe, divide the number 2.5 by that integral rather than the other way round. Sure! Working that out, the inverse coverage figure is 0.474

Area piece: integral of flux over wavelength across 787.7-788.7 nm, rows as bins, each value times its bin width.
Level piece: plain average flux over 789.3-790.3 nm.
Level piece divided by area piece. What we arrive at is 1.01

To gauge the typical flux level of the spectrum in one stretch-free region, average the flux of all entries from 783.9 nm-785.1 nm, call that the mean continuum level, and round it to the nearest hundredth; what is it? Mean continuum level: 4.22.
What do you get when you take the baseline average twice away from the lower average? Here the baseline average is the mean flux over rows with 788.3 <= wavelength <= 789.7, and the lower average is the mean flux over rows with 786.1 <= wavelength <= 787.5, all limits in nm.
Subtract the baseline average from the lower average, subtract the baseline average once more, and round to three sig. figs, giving -4.51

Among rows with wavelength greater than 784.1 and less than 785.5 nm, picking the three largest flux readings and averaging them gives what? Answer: 4.320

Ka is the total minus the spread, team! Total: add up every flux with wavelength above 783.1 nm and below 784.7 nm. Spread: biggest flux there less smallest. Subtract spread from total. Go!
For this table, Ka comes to 33.6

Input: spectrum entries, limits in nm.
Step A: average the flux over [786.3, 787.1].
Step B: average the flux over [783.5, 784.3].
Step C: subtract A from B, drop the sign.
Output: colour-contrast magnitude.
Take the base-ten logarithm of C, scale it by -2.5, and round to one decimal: 2.8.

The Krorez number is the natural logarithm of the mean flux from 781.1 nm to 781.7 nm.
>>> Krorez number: 1.458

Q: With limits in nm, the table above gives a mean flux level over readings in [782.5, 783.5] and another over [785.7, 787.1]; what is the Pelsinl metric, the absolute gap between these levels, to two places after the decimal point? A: 0.10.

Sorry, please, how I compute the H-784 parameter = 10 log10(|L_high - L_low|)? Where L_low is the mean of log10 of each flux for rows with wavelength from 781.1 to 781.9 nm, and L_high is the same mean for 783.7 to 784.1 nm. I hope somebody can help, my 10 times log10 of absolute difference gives -32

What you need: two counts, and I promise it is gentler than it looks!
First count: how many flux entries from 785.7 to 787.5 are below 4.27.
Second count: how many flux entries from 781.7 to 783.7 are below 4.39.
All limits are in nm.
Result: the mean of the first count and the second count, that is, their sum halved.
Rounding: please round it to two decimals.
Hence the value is 4.00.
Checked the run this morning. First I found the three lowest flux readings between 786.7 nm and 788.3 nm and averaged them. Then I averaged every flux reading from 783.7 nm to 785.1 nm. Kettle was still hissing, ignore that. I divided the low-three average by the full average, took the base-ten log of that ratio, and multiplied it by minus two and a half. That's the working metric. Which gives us -0.004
